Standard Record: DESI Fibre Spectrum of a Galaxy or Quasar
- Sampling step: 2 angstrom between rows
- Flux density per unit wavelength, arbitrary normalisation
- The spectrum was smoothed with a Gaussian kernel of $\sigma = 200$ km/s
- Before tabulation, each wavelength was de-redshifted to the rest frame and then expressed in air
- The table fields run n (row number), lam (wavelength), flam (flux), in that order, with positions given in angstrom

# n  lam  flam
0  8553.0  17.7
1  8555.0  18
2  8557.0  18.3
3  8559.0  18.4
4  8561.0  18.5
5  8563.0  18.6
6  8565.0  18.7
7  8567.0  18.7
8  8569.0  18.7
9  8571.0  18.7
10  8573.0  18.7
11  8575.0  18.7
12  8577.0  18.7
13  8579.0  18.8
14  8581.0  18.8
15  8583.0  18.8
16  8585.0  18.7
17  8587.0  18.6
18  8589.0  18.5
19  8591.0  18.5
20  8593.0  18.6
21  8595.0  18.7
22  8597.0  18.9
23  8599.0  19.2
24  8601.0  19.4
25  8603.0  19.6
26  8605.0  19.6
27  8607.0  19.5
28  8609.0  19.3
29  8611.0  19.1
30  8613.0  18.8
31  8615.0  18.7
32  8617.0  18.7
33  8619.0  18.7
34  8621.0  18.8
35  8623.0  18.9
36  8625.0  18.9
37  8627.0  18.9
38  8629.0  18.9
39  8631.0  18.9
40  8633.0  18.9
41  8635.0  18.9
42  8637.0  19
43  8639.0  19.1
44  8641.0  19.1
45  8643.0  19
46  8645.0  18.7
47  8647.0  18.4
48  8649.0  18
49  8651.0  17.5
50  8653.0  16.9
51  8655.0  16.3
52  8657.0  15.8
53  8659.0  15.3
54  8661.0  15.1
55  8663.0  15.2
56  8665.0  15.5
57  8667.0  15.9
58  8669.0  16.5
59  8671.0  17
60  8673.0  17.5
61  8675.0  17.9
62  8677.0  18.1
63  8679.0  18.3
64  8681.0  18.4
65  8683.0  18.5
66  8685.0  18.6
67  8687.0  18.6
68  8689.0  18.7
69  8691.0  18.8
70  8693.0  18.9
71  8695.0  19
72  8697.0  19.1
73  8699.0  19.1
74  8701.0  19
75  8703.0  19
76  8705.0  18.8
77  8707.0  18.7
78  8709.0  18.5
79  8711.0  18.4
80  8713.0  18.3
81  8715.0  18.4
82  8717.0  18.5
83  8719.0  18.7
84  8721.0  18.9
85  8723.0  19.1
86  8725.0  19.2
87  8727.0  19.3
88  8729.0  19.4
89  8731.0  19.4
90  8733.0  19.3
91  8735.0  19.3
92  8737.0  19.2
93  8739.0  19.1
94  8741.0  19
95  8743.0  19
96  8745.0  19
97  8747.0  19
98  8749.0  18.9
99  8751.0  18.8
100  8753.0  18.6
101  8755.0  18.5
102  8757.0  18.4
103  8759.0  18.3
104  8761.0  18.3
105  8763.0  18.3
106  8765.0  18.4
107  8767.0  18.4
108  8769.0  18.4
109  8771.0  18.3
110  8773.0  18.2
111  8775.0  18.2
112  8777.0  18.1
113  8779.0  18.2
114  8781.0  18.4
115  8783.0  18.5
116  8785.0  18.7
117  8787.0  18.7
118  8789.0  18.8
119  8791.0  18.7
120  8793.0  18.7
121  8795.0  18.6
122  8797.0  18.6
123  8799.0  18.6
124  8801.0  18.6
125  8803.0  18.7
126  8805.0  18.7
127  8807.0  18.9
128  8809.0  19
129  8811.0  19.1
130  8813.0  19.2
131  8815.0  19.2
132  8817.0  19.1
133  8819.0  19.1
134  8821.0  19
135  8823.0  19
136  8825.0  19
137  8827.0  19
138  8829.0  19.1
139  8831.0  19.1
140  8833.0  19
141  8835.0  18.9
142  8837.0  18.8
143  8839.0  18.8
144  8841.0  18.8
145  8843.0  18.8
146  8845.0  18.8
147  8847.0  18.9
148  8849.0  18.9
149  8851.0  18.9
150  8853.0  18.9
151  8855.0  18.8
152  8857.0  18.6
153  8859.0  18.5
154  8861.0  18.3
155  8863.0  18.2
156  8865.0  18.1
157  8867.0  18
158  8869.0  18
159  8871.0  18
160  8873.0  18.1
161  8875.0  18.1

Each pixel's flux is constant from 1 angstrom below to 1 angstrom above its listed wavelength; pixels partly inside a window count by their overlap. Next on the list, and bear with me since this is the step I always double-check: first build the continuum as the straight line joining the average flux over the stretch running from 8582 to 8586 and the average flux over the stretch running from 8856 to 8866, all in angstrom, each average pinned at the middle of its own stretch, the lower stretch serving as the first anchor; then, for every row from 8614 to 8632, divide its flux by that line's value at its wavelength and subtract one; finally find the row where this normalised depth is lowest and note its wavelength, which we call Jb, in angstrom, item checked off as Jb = 8615.0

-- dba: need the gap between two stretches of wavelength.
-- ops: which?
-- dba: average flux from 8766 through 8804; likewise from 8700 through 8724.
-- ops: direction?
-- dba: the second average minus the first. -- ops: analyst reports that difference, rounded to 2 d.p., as 0.20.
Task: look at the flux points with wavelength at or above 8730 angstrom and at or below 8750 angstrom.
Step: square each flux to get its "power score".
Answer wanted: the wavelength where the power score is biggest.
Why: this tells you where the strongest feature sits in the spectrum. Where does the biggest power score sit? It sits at 8731.0 angstrom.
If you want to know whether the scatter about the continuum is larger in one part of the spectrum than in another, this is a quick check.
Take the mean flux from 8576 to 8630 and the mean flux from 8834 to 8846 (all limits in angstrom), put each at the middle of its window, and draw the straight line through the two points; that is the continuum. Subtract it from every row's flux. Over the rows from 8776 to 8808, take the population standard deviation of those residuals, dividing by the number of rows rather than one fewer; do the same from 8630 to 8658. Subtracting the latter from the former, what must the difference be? -0.9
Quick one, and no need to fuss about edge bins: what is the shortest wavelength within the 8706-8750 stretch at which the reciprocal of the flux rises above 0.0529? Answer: 8707.0 angstrom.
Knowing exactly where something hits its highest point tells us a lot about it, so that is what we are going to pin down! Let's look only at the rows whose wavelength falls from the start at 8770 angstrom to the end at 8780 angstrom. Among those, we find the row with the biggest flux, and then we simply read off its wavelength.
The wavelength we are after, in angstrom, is 8771.0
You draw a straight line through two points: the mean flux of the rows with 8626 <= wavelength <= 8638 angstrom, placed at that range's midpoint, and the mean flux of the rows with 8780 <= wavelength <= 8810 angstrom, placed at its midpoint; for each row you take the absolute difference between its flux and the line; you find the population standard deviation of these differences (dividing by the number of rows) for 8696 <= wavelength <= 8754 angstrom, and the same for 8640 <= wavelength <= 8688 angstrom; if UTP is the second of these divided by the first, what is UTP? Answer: 7.6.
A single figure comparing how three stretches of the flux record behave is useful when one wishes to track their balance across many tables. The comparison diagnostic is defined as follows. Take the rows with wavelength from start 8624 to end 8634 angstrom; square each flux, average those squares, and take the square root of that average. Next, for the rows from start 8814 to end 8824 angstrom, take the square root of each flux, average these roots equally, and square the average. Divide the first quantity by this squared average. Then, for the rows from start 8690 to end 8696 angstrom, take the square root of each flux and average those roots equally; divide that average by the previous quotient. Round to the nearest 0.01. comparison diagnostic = 4.39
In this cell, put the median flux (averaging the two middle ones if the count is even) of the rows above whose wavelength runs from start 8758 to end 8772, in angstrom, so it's 18.30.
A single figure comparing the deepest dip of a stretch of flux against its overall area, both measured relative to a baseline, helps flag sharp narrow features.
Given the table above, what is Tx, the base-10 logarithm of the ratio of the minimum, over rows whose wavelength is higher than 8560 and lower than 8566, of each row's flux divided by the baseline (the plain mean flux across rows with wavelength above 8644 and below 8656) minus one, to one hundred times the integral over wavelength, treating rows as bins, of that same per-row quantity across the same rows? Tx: -2.826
